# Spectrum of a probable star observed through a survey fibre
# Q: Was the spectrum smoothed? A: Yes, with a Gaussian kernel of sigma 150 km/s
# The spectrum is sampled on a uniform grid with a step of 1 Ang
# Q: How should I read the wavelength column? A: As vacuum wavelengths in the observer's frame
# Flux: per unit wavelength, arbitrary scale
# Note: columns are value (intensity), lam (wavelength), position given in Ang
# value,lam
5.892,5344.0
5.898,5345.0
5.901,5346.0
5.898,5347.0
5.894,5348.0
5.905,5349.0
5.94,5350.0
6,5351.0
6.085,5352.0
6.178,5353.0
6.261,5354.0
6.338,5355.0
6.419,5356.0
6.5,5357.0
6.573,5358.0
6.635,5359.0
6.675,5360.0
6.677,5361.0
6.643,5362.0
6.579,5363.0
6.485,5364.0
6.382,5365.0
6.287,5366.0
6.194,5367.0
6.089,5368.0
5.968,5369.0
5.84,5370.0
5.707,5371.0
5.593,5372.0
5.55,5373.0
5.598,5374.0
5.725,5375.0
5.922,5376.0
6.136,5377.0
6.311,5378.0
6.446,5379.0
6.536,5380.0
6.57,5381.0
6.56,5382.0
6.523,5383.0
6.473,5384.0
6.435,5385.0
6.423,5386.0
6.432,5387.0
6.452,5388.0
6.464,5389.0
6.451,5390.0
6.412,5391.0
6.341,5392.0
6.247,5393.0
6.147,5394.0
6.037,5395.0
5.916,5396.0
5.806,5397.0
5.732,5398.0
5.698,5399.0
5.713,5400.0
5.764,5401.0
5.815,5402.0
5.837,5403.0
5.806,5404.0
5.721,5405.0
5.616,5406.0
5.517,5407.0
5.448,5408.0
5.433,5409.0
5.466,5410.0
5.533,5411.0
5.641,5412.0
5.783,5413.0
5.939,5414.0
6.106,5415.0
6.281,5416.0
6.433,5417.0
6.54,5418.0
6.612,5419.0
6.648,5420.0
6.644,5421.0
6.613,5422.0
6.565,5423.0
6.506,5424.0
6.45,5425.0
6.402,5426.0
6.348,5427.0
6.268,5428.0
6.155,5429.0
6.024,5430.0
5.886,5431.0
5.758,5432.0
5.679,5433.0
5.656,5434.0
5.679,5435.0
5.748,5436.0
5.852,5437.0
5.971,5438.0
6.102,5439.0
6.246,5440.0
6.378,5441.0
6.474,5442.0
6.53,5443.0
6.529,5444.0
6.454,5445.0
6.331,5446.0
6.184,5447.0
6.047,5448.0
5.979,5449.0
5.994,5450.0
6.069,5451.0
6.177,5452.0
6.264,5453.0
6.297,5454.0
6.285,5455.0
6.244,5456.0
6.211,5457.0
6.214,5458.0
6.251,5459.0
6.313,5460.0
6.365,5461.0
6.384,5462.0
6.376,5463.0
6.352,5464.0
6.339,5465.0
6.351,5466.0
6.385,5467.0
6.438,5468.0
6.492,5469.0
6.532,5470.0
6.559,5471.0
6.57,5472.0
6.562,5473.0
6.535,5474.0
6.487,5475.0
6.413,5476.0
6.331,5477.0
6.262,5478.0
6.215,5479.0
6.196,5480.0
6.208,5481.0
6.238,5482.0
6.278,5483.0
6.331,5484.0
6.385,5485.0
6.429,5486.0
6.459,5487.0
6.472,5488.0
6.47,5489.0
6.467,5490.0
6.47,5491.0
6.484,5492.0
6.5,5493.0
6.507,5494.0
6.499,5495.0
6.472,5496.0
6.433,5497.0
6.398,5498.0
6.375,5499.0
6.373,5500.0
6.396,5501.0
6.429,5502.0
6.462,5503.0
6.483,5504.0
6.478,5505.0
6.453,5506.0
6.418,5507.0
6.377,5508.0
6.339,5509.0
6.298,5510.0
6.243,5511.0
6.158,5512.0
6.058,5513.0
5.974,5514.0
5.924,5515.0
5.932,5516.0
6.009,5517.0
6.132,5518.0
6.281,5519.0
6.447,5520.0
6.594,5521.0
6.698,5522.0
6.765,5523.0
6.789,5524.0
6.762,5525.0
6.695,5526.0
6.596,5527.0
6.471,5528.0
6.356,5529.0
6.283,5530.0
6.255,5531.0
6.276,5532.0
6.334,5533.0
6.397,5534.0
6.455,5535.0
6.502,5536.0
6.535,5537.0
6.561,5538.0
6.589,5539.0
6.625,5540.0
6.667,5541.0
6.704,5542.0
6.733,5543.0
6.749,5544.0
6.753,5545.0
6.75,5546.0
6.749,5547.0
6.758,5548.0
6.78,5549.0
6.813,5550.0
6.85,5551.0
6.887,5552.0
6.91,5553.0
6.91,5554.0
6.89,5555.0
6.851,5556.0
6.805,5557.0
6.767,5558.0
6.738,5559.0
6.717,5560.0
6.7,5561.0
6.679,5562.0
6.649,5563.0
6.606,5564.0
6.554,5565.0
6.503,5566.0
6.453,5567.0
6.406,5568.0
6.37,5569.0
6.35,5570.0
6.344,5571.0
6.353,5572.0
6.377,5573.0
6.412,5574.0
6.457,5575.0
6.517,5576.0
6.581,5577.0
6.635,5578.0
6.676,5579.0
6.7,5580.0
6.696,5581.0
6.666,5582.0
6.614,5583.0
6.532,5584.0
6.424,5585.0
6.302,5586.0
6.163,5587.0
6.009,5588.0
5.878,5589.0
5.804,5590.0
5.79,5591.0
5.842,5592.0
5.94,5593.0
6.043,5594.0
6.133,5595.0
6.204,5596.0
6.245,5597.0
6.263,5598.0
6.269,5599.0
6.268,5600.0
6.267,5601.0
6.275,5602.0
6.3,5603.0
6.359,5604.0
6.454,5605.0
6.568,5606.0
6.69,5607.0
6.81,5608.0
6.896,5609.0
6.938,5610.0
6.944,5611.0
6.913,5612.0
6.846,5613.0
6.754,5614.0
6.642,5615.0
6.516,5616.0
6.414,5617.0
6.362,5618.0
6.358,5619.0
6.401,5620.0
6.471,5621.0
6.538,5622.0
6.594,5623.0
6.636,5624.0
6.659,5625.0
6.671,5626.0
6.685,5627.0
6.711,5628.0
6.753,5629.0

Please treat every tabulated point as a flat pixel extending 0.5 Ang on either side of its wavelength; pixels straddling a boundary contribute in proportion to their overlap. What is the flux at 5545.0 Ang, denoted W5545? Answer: 6.753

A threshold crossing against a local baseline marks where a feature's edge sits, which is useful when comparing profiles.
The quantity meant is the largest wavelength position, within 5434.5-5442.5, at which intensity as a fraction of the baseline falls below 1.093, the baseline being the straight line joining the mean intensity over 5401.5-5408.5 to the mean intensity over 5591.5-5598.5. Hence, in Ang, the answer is 5440.0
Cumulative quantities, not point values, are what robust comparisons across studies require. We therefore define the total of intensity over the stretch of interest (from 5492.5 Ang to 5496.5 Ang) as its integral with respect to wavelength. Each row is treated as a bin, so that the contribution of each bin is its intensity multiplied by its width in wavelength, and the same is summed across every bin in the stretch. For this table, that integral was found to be 26.0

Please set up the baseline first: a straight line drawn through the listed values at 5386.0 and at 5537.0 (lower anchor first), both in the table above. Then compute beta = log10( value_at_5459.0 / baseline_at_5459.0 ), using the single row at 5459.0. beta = -0.015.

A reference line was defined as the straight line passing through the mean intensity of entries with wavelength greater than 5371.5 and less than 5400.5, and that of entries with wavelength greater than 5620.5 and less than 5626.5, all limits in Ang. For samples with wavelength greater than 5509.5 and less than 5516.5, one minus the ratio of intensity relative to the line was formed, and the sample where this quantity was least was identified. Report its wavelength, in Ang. 5510.0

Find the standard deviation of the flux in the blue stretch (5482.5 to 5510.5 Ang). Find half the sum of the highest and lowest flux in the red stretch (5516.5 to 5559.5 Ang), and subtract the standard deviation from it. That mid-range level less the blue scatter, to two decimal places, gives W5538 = 6.40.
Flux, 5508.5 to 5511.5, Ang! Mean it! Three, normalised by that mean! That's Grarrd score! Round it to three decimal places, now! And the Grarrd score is 0.477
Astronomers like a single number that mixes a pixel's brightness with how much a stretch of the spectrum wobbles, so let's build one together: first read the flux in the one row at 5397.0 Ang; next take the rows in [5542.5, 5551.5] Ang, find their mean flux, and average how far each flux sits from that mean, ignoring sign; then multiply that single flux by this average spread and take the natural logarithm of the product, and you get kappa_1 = -1.8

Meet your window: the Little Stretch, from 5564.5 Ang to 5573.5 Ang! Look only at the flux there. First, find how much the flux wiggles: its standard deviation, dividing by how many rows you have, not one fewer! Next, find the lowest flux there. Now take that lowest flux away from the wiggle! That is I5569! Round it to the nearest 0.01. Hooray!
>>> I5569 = -6.27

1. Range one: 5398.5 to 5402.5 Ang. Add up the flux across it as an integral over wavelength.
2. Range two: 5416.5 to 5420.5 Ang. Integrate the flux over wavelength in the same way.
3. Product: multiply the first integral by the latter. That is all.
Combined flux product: 603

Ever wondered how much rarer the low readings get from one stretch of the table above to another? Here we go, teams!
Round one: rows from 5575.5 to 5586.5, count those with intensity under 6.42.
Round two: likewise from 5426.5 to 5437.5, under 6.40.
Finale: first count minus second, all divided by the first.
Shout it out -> -10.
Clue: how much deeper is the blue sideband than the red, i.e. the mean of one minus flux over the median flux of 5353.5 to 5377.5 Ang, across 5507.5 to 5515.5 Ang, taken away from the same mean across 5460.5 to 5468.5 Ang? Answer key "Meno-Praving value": -0.032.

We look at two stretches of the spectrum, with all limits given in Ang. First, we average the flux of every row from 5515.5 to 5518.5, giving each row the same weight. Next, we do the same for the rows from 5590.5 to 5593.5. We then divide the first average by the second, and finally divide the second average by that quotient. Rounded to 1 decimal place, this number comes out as 5.7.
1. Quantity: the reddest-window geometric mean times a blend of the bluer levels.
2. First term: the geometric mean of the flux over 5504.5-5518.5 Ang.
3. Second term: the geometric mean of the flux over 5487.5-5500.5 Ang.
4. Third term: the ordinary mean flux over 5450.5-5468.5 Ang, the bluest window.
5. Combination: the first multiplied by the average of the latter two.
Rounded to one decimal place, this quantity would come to 39.5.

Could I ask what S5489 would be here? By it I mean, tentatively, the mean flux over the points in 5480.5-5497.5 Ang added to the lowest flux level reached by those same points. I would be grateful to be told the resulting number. 12.6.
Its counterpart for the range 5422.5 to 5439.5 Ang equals 11.7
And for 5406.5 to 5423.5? 11.5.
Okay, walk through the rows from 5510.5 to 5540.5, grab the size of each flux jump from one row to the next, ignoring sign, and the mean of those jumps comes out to 0.07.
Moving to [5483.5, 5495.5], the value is 0.02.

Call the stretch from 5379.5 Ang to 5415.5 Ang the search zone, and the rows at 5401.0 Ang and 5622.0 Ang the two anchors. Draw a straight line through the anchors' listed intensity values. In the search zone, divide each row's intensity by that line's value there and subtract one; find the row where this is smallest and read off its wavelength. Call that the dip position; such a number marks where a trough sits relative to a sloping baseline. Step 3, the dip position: 5409.0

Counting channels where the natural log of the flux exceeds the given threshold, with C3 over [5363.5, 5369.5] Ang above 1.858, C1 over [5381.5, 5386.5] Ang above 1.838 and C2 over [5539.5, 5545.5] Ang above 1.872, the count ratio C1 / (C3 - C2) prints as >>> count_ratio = -1.0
